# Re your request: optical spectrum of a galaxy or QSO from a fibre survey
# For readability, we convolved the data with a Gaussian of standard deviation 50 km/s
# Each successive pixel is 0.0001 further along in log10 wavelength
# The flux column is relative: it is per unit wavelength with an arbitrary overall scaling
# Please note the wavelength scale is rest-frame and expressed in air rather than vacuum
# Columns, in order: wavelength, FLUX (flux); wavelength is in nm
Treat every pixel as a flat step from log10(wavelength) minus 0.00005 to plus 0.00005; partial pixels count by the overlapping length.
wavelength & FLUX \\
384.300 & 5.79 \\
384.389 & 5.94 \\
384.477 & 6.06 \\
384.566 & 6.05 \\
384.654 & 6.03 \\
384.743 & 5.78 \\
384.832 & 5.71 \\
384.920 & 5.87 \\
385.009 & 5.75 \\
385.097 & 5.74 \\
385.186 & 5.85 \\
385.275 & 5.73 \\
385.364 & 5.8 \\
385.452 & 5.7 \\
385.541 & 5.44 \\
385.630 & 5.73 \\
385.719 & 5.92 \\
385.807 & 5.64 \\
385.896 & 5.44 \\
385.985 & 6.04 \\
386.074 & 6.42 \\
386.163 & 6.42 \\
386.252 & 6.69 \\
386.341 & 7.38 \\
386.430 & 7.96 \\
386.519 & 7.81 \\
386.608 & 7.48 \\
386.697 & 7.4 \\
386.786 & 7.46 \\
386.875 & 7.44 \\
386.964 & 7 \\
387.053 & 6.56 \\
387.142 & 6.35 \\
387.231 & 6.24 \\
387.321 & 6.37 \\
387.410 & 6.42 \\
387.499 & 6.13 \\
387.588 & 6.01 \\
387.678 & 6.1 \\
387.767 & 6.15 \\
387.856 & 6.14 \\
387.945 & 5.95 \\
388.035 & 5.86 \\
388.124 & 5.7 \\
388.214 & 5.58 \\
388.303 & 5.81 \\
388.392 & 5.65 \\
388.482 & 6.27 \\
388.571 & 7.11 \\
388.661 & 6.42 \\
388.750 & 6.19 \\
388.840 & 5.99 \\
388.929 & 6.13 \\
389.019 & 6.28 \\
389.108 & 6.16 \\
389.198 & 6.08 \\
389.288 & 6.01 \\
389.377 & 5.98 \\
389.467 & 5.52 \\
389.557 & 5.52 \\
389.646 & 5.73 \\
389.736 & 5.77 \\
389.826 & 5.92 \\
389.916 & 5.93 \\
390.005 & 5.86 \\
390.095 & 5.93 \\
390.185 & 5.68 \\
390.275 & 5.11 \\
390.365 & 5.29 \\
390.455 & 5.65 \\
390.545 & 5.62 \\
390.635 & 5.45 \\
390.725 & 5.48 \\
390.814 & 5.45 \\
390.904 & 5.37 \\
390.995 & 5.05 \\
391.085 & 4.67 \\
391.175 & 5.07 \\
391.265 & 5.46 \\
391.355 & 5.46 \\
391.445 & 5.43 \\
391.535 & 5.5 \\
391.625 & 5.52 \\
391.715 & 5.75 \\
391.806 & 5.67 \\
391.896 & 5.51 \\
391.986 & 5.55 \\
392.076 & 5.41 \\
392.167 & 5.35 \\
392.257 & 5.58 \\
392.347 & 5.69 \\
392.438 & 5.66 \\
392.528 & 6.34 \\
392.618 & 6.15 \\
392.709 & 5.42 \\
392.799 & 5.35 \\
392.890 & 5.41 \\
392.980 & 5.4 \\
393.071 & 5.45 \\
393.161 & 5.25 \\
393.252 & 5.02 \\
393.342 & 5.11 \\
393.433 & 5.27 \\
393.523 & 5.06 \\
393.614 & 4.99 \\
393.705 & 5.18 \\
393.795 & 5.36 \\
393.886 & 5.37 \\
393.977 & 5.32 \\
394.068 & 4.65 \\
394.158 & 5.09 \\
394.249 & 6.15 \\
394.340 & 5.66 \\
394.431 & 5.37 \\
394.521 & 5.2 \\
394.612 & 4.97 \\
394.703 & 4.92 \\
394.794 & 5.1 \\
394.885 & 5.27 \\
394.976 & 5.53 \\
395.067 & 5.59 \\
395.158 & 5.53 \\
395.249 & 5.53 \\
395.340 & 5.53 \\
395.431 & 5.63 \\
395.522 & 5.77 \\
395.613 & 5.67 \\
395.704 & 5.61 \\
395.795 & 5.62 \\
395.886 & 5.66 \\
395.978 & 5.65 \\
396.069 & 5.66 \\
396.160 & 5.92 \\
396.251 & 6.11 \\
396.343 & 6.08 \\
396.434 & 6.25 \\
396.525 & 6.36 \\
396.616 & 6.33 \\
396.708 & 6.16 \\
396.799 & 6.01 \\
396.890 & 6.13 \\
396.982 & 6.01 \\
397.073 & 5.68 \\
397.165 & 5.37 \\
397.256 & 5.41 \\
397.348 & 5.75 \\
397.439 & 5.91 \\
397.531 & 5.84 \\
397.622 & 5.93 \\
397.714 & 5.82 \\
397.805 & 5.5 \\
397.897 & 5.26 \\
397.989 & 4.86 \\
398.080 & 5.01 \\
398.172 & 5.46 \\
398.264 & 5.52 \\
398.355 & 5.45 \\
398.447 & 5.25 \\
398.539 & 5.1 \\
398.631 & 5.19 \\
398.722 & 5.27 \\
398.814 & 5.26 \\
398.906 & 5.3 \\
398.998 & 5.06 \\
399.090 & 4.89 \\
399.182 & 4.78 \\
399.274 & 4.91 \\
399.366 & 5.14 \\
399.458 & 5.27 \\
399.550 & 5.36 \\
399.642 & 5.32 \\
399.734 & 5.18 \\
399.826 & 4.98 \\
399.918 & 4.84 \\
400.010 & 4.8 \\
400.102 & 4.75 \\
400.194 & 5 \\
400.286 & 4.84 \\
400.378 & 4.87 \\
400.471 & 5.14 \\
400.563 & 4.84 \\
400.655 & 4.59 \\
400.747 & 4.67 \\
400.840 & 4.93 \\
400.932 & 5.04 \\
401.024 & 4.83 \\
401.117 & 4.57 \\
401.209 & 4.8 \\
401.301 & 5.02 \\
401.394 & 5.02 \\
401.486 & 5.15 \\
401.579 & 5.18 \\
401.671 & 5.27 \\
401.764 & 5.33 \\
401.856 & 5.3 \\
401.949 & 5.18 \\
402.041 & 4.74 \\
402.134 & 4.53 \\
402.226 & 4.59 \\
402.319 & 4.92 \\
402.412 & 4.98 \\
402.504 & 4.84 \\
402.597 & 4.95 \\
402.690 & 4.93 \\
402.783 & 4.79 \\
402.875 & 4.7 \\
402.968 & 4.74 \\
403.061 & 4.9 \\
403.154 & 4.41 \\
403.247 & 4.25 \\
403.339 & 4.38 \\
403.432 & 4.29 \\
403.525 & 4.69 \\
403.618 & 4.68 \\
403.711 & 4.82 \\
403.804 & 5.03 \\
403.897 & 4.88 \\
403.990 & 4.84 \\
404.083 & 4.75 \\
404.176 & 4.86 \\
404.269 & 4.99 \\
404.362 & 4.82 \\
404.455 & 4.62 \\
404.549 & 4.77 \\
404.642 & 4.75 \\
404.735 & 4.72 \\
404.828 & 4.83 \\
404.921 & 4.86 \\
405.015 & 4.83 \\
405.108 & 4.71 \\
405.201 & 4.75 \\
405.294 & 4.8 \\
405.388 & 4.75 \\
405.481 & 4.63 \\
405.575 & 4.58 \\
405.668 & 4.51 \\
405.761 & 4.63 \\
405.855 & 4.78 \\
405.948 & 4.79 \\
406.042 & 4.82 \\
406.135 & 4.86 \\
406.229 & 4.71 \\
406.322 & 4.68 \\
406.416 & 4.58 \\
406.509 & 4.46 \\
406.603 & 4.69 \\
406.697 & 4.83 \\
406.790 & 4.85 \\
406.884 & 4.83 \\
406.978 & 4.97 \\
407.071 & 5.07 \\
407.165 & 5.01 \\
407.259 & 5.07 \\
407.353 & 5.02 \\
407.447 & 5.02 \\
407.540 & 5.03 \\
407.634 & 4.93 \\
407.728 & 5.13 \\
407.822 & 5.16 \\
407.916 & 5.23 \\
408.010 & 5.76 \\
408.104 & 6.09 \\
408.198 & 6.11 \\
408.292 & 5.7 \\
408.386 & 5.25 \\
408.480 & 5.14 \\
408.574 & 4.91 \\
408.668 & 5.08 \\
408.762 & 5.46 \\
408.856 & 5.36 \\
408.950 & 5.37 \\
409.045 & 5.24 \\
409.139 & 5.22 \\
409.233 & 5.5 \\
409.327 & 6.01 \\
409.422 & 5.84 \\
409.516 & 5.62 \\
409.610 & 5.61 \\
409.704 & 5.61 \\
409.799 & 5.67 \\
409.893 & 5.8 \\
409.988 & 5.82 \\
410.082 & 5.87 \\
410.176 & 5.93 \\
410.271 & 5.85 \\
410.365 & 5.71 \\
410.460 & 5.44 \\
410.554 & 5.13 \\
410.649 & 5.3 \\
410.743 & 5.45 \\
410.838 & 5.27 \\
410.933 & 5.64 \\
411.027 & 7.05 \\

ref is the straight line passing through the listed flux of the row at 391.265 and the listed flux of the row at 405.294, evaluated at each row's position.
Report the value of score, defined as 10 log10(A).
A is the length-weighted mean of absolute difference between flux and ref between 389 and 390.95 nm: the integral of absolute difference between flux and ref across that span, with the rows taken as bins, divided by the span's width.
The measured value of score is -5.7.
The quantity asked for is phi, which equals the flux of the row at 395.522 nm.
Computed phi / 5.77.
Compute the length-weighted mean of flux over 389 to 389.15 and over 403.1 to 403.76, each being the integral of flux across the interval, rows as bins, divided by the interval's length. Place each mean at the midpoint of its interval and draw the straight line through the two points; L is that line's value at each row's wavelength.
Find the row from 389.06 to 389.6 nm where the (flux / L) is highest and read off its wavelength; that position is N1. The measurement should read 389.108 nm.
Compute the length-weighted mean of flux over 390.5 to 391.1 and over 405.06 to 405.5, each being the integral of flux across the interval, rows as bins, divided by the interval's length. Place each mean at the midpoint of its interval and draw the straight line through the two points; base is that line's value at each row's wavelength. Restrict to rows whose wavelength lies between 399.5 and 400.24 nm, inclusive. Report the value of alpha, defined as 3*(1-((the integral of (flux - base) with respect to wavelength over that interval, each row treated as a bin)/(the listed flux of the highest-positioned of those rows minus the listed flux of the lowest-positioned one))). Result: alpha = 3.4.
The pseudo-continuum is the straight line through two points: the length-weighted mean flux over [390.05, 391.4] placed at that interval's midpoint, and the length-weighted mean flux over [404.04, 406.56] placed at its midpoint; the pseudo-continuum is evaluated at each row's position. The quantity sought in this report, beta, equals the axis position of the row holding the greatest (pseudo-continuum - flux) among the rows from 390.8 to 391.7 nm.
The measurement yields 391.085 nm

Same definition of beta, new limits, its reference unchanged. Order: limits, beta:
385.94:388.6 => 388.214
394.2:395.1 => 394.703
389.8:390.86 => 390.275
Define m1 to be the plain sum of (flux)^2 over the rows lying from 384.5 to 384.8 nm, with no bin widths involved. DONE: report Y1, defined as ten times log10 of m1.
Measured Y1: 20.3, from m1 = 106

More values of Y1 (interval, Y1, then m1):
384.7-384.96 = 20.0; 100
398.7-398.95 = 19.2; 84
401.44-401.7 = 19.1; 81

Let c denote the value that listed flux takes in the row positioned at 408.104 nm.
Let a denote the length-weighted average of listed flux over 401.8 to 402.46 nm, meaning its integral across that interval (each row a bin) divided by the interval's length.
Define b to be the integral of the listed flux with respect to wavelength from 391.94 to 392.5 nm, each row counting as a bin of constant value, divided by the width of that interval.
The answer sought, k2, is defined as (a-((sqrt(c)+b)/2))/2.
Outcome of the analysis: 0.4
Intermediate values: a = 4.9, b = 5.6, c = 6.09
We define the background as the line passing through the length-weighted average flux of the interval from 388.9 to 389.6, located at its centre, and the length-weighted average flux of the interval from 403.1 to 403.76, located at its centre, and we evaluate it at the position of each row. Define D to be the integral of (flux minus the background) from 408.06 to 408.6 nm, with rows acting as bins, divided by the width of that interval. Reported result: 1.5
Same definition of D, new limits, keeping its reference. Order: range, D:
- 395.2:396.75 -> 0.6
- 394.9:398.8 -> 0.5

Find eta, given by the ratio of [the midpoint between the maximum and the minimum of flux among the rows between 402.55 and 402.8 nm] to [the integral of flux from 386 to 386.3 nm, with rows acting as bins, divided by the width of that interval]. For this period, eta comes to 0.75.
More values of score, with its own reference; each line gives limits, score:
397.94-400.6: -7.3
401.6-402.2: -5.1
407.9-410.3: -0.2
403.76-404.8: -10.7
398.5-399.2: -8.6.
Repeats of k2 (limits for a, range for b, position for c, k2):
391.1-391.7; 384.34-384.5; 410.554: 0.6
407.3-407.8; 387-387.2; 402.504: 0.3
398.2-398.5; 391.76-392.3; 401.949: 0.8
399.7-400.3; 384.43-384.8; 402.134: 0.4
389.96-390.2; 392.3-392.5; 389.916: 0.9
